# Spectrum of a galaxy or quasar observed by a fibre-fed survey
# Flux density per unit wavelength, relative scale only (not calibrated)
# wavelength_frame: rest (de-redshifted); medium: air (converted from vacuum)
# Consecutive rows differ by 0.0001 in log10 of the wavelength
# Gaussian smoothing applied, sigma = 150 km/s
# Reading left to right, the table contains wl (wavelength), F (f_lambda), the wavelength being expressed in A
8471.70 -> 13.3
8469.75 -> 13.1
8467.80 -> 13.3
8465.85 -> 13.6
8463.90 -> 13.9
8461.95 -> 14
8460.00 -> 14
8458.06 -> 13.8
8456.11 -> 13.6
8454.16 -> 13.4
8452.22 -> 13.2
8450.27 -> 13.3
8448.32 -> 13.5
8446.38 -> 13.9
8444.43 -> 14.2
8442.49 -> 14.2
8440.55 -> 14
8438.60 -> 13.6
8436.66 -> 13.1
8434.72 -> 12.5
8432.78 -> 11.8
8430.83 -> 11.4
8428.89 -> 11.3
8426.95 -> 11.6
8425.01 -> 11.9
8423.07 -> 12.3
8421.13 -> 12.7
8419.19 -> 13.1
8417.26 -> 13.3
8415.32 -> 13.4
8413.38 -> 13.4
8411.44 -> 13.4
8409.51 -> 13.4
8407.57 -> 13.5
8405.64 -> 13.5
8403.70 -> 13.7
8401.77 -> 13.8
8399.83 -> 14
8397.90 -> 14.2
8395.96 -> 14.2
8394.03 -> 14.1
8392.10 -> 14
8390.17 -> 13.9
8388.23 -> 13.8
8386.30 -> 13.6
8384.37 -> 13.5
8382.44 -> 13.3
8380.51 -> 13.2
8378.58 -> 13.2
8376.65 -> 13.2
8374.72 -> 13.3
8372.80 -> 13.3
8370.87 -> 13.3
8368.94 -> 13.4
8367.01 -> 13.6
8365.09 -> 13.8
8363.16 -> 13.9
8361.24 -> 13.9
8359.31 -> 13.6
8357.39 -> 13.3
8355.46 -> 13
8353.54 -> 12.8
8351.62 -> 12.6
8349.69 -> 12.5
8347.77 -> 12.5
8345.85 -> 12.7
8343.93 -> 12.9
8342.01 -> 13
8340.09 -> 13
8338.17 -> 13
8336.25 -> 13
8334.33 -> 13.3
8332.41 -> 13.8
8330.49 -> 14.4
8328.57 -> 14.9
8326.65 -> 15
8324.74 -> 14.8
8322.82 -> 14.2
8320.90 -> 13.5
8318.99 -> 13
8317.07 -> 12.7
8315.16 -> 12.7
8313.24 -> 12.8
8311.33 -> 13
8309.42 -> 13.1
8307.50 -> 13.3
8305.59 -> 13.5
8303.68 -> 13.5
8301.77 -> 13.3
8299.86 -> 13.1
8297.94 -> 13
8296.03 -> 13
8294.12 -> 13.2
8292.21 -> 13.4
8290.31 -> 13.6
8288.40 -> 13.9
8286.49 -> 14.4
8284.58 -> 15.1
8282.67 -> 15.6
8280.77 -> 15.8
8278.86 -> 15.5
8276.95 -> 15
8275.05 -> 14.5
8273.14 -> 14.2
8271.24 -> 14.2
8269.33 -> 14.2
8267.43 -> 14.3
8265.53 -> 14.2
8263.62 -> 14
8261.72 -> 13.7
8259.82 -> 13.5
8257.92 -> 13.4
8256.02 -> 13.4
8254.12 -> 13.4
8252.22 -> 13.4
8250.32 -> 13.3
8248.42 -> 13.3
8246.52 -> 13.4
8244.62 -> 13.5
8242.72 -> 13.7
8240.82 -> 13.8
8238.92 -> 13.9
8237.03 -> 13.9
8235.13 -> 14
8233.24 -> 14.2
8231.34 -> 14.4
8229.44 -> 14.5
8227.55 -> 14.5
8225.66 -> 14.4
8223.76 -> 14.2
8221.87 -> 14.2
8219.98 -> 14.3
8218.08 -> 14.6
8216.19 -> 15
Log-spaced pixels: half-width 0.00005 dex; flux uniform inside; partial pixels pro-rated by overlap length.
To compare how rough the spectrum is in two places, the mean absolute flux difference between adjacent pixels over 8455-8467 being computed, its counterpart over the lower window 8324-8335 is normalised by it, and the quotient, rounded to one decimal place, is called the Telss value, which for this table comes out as 2.4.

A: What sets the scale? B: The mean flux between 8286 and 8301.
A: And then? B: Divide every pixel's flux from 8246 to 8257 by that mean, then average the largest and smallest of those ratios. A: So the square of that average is 0.99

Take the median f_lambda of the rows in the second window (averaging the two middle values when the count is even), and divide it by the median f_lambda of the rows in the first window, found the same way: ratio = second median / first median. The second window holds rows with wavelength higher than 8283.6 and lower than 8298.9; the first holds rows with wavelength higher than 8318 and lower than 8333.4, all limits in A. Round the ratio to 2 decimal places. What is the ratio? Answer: 0.94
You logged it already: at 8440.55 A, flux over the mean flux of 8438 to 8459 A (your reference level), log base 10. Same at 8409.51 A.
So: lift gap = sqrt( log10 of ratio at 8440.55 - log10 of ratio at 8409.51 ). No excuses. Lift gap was 0.14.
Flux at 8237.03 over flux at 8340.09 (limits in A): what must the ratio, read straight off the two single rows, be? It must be 1.07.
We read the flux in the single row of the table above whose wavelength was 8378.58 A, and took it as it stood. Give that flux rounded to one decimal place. 13.2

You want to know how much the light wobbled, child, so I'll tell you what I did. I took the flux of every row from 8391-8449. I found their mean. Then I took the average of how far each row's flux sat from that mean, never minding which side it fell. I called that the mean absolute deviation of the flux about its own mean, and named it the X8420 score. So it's 0.7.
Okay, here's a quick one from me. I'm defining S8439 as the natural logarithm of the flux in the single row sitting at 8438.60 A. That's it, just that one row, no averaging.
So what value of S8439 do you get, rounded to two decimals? 2.61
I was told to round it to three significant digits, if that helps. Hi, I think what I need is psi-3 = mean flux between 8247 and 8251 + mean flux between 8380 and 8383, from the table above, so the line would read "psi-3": 26.6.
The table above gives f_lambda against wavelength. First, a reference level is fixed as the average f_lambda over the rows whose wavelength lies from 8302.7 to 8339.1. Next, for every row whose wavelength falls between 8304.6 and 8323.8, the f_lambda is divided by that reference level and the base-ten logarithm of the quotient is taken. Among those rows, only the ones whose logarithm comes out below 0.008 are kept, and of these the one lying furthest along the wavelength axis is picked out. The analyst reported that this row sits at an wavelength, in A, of 8320.90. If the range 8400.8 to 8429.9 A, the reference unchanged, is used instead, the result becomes 8428.89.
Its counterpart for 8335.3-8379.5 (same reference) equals 8378.58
